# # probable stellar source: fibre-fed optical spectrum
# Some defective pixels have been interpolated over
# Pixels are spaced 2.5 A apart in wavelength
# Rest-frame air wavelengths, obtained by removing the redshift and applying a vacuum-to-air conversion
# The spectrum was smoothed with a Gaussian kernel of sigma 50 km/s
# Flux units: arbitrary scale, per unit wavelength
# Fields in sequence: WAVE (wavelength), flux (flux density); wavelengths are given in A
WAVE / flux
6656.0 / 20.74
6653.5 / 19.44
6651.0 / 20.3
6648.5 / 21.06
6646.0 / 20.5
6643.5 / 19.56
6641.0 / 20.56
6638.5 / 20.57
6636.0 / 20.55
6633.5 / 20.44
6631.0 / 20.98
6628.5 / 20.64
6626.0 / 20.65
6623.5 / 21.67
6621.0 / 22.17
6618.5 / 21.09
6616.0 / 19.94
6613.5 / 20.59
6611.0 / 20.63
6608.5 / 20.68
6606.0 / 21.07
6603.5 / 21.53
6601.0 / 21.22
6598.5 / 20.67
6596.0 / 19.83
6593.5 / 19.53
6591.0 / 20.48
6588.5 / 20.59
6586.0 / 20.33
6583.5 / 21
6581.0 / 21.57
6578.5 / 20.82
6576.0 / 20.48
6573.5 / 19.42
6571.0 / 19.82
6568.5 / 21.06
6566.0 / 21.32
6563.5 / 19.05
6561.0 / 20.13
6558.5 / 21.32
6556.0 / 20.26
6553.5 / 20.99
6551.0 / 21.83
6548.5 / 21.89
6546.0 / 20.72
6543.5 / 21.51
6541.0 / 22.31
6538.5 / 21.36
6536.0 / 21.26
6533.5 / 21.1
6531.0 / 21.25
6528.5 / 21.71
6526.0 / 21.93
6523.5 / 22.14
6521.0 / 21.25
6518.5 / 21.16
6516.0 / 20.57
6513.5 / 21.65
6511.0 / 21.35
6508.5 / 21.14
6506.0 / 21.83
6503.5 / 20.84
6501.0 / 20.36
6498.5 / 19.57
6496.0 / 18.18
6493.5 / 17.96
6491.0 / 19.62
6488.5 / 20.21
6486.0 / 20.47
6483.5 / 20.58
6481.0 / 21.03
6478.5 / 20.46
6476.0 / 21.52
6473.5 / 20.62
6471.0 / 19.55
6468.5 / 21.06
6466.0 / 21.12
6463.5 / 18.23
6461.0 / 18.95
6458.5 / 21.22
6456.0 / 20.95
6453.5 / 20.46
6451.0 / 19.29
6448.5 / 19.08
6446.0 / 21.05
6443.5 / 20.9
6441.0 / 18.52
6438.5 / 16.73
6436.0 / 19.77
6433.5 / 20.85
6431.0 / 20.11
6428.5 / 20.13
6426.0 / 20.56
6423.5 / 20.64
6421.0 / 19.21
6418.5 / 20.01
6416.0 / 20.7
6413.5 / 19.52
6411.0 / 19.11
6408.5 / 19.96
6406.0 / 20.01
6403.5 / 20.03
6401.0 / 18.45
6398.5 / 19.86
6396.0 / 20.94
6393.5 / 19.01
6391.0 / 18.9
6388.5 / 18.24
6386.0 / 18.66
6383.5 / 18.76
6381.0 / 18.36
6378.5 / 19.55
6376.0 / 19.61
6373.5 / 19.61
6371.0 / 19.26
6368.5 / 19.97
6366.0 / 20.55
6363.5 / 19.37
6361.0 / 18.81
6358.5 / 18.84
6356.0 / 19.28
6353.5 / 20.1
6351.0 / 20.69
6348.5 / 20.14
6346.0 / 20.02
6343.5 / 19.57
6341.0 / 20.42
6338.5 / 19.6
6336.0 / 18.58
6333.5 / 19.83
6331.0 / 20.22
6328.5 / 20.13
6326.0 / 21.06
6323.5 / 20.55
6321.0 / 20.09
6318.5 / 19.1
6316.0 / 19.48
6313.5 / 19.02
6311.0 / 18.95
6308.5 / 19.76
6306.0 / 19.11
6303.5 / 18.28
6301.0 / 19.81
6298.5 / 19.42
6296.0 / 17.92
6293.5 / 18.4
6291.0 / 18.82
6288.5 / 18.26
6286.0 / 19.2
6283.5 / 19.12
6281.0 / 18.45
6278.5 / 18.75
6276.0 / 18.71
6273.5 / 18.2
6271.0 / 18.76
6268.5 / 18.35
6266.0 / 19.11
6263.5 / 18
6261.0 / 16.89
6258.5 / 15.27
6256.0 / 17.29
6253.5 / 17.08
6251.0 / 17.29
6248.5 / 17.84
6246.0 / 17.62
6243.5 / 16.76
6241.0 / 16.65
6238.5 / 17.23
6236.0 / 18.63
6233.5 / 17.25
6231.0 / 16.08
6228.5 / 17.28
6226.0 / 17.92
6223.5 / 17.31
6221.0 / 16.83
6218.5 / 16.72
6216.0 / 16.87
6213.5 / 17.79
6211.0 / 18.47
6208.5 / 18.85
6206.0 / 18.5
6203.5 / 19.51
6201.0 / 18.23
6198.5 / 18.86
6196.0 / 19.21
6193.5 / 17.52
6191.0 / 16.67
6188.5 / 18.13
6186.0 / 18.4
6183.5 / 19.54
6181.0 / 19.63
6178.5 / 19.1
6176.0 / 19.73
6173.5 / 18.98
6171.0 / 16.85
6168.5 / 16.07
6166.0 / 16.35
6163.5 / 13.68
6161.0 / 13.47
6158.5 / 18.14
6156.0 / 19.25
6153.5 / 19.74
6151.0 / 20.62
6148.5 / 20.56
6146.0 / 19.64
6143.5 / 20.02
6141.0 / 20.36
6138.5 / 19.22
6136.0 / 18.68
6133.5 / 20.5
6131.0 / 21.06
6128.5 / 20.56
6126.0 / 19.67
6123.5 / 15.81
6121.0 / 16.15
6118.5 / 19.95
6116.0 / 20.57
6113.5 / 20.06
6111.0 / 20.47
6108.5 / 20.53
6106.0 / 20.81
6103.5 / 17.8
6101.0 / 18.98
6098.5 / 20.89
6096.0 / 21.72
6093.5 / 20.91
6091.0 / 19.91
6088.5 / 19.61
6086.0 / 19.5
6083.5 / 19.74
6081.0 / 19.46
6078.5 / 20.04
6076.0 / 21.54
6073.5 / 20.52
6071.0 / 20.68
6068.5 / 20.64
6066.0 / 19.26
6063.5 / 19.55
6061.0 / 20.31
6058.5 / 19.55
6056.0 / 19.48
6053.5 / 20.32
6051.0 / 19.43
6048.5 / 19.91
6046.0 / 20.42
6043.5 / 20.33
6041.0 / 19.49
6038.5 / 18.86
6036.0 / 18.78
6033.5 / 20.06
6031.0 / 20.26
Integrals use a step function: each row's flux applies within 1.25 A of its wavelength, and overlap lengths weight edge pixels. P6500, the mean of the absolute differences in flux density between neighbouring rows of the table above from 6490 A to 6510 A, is 0.89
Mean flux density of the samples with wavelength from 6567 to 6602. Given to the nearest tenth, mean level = 20.5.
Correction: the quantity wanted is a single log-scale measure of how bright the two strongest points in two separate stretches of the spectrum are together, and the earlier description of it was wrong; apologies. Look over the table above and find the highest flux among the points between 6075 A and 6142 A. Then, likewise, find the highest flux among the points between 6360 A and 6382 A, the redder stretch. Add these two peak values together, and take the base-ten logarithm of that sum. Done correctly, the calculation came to 1.63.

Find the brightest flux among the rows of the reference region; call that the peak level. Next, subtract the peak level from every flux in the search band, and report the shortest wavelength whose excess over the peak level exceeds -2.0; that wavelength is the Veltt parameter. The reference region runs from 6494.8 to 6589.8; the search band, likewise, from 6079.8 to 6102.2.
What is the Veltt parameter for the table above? 6093.5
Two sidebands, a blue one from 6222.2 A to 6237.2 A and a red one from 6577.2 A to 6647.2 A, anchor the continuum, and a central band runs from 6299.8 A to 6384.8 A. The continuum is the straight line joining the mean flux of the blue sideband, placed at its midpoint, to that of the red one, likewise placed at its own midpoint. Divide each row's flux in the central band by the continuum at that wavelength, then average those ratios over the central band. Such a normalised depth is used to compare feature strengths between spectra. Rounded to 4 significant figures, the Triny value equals 1.067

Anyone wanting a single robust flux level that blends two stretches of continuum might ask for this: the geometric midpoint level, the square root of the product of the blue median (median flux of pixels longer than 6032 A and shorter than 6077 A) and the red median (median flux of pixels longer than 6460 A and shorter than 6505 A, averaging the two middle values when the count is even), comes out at 20.20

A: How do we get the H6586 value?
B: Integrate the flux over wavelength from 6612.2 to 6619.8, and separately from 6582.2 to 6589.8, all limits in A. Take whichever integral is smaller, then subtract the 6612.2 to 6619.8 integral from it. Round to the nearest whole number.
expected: 0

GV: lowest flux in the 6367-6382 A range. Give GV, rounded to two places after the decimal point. 18.36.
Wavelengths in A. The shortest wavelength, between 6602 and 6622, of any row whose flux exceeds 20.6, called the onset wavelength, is 6603.5 A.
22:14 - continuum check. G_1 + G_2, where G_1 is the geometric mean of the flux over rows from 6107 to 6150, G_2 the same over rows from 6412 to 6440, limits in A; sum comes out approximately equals 39.4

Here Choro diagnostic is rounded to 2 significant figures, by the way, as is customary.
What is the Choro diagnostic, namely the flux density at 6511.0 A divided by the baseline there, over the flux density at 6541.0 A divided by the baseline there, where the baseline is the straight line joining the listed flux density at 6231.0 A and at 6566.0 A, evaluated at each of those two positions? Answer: 0.98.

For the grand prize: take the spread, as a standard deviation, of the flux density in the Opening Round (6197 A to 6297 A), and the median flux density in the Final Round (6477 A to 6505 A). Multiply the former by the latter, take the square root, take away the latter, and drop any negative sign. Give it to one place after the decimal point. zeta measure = 16.0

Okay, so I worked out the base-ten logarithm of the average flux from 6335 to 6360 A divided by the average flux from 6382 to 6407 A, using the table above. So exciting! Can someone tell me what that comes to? 0.010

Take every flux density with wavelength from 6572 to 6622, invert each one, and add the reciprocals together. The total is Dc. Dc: 0.97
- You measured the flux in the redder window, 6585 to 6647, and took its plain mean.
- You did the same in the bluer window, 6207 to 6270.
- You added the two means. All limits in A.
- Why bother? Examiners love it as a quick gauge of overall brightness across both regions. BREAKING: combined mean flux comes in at 38.1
